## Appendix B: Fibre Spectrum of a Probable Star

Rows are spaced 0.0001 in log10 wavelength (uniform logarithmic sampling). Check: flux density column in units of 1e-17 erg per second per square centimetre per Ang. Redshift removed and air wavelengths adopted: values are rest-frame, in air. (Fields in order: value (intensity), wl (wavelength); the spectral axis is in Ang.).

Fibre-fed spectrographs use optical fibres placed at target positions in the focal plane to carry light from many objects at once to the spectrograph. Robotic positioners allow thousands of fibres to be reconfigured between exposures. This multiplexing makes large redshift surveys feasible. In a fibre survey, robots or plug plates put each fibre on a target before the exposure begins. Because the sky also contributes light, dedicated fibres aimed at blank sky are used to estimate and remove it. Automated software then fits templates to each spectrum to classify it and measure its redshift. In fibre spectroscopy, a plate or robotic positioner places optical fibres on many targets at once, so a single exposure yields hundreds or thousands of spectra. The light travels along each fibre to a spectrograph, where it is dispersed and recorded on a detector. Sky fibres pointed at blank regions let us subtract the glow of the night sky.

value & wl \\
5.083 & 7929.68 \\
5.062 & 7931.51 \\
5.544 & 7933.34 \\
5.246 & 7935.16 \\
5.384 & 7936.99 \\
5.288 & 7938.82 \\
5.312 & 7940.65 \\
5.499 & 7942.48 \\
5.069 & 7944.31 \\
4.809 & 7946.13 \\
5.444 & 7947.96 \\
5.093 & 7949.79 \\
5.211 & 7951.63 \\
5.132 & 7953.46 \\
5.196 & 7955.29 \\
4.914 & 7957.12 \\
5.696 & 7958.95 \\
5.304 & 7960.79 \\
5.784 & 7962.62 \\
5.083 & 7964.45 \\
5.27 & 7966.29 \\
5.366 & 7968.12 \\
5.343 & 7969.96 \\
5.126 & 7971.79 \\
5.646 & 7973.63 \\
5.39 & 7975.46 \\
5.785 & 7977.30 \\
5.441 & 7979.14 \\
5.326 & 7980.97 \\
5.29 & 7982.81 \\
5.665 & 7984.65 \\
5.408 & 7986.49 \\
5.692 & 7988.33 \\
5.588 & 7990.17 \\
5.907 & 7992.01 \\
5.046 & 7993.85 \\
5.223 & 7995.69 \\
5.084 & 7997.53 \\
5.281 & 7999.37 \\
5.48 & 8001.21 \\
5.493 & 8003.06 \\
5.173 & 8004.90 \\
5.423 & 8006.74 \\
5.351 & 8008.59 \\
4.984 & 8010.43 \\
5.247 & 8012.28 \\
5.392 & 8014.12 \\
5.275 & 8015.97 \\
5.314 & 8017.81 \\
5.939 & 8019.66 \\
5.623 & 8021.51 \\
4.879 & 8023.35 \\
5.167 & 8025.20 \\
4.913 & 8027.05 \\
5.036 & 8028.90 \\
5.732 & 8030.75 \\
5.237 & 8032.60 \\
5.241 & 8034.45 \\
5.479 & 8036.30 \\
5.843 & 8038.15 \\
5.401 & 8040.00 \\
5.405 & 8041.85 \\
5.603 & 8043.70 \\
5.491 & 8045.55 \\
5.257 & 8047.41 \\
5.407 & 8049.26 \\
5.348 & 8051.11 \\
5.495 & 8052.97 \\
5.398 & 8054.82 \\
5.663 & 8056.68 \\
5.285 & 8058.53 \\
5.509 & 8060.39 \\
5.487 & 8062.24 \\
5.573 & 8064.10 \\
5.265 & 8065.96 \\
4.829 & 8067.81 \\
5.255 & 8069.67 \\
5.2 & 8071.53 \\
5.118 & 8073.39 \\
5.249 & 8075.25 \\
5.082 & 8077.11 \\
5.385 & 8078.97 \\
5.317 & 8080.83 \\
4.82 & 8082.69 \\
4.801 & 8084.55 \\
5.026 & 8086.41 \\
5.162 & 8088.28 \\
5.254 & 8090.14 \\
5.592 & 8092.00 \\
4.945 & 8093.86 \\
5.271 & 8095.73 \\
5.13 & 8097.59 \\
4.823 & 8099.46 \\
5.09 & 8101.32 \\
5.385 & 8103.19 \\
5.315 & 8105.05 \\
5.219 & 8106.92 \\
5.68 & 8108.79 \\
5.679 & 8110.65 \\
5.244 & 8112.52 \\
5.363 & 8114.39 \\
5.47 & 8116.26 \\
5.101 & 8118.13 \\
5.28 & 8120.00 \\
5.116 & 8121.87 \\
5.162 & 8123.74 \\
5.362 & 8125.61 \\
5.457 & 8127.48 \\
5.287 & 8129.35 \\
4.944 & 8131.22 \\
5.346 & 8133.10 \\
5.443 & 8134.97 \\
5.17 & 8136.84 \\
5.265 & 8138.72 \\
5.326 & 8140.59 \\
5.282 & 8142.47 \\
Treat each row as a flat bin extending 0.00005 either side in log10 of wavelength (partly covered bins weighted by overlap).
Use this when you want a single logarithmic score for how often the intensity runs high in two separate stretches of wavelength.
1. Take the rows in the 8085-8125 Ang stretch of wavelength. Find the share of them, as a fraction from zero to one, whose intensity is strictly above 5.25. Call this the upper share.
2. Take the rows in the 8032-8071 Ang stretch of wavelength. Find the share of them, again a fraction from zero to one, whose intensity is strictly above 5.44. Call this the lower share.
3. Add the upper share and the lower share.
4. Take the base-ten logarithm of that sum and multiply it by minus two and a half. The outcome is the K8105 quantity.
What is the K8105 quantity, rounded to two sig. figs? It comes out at 0.11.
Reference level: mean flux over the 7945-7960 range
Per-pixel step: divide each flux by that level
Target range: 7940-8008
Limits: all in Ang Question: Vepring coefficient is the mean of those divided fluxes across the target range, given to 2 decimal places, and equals 1.03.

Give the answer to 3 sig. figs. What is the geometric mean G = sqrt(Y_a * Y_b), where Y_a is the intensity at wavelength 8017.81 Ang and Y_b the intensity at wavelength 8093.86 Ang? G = 5.13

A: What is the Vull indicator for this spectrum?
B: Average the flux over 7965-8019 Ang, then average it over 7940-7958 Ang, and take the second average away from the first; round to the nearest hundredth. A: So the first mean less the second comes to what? 0.21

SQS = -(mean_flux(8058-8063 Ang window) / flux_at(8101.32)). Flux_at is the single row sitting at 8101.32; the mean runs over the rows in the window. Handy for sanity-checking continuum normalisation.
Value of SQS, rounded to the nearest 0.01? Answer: -1.07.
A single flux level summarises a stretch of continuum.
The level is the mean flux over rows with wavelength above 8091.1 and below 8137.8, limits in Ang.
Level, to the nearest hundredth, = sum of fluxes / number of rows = 5.27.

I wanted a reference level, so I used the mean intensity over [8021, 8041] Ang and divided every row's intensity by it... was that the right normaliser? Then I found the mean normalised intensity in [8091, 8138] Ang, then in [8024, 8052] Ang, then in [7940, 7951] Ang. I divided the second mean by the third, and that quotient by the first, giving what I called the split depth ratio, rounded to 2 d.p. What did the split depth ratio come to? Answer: 1.04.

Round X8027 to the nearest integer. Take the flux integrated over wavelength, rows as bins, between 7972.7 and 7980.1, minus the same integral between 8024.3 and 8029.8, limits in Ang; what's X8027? 13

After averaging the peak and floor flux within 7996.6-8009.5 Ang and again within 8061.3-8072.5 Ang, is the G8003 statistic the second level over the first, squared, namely 0.97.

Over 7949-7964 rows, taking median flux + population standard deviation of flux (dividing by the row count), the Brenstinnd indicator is 5.48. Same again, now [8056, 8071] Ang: 5.63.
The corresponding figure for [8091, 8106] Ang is 5.43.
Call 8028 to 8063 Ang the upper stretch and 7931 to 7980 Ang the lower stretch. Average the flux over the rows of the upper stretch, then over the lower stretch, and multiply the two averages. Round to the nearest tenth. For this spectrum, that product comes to 28.9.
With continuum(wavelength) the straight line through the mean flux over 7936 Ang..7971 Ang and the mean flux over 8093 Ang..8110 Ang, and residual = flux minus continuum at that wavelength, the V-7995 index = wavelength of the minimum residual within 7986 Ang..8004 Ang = 7993.85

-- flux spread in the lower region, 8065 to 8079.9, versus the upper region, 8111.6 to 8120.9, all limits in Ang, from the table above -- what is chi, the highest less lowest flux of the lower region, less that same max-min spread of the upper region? 0.2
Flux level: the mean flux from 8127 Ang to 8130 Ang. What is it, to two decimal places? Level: 5.37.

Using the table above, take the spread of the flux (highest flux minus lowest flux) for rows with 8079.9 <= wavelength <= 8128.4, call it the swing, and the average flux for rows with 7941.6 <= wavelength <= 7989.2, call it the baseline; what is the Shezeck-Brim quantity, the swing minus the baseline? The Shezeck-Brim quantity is -4.47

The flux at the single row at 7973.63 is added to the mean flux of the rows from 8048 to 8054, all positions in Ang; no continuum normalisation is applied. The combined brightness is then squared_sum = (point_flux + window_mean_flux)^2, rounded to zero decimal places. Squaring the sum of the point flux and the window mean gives 122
